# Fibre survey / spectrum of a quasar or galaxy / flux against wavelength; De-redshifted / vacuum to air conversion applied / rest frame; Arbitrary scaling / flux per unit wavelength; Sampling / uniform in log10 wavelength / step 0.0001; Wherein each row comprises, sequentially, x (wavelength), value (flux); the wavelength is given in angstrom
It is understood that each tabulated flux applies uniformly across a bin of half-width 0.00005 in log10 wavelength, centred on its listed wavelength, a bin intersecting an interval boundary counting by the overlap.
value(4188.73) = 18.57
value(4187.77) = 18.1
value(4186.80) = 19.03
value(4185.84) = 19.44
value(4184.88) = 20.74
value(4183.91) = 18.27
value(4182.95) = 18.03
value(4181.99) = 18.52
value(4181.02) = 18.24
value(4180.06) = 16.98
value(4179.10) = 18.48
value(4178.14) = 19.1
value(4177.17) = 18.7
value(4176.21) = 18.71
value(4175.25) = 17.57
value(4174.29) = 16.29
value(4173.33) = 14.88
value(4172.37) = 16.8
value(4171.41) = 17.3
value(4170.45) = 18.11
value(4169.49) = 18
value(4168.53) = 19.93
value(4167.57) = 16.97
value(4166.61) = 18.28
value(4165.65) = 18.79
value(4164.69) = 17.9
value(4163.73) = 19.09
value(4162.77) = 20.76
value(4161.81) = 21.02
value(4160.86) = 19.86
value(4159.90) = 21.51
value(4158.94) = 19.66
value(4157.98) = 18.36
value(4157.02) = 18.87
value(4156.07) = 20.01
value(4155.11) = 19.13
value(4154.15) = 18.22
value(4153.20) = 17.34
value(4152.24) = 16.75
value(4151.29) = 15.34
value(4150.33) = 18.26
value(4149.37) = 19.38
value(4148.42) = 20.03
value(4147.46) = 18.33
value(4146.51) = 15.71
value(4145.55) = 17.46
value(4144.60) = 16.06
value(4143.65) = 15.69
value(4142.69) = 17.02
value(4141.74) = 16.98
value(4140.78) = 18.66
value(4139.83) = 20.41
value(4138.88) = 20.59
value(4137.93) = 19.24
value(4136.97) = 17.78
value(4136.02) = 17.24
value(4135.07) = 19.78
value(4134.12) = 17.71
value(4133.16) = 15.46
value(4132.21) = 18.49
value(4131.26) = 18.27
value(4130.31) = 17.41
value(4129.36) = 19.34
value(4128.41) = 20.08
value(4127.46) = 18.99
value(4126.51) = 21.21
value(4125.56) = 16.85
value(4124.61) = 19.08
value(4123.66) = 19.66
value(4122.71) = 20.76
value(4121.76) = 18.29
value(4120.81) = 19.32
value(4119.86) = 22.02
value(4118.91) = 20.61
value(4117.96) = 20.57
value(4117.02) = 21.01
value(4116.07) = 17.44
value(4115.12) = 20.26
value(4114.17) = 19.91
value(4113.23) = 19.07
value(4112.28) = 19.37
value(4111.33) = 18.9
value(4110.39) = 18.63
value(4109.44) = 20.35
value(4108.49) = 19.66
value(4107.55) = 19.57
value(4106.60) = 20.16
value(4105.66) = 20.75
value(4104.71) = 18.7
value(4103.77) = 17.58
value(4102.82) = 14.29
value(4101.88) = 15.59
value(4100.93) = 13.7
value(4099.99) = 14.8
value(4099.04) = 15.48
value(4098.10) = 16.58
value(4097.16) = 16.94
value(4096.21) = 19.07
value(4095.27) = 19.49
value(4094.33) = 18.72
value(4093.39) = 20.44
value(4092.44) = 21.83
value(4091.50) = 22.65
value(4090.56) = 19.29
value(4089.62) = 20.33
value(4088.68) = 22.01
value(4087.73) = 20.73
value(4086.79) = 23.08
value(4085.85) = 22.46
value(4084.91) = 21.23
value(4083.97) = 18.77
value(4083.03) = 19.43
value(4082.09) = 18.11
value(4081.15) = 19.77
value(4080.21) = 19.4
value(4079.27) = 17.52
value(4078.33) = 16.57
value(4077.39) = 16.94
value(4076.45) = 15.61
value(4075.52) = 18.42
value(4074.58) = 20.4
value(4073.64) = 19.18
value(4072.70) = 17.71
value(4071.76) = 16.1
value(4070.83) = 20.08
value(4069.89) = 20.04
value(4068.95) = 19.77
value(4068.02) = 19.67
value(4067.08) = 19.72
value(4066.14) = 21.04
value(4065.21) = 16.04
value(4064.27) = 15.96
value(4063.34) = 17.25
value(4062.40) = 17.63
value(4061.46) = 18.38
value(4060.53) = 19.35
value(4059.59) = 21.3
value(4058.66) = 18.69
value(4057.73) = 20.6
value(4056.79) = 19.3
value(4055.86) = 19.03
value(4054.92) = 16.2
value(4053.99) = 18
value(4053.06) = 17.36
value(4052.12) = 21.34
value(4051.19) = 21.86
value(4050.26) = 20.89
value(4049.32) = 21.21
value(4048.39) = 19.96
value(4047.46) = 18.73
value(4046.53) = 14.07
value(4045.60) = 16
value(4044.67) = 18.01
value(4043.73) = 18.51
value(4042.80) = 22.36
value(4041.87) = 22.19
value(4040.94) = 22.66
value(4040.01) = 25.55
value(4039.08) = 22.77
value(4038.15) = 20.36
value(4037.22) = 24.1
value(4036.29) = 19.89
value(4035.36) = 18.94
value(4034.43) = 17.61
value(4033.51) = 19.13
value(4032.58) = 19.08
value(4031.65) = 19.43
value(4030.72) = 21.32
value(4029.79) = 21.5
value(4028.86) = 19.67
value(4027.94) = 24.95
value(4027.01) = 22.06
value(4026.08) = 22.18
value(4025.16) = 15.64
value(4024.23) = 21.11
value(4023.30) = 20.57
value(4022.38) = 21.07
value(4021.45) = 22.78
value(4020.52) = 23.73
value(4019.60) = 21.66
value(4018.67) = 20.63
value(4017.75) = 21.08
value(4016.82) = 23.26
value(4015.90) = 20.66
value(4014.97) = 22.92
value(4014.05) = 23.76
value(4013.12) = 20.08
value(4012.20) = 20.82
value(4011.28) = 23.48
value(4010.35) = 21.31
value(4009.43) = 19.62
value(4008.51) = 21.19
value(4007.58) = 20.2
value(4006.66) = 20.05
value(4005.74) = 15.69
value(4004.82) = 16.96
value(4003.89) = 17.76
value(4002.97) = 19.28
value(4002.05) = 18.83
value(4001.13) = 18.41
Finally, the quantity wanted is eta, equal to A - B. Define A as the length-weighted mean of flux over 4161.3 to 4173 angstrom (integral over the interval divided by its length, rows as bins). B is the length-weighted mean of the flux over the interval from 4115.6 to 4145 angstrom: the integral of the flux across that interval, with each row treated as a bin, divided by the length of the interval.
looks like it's -0.2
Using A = 18.5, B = 18.8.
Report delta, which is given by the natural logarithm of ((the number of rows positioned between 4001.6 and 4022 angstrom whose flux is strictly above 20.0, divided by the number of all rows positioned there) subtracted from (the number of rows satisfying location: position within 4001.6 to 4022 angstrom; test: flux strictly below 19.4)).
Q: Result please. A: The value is 1.45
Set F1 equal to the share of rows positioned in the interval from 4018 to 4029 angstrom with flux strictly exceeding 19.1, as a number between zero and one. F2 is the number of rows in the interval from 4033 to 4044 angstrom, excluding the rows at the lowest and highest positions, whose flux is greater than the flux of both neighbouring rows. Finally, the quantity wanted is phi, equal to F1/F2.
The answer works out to 0.31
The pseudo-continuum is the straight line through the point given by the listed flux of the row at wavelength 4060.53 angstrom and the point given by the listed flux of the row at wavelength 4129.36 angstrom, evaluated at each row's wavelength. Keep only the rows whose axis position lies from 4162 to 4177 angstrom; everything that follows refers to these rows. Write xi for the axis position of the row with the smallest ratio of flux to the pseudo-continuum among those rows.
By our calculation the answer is 4173.33 angstrom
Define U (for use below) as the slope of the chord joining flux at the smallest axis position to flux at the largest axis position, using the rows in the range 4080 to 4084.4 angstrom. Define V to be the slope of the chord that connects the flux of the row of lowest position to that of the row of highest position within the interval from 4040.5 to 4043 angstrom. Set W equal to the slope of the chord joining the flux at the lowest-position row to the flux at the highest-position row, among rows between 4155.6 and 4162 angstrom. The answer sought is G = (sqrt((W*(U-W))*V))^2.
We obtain 0.01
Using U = -0.2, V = -0.2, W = 0.18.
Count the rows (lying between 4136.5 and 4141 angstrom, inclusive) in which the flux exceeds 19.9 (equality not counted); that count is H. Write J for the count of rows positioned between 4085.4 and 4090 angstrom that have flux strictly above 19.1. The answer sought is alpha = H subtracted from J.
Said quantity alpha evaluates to 3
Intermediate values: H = 2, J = 5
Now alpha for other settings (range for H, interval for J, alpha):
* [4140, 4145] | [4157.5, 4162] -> 4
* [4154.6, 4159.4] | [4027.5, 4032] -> 4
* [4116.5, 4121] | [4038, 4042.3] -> 1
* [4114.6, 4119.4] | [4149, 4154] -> -3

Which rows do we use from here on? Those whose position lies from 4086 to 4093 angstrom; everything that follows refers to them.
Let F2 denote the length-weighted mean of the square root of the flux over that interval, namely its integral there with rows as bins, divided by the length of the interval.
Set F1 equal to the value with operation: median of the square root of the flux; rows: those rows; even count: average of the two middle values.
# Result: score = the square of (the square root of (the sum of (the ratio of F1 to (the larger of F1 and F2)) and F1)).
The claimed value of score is 5.67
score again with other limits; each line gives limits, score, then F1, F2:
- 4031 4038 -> 5.36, 4.37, 4.45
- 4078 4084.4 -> 5.33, 4.33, 4.30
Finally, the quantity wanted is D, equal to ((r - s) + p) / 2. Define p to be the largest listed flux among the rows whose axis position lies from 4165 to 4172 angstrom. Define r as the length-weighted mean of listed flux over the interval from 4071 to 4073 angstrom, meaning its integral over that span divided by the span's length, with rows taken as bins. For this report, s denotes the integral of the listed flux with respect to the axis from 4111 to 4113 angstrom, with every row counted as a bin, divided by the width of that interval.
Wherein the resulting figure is 9.1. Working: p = 19.93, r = 17.4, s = 19.1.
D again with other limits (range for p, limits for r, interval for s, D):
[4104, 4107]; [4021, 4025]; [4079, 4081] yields 11.5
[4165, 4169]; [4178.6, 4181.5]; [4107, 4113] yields 9.2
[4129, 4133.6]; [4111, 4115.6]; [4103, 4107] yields 10.0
